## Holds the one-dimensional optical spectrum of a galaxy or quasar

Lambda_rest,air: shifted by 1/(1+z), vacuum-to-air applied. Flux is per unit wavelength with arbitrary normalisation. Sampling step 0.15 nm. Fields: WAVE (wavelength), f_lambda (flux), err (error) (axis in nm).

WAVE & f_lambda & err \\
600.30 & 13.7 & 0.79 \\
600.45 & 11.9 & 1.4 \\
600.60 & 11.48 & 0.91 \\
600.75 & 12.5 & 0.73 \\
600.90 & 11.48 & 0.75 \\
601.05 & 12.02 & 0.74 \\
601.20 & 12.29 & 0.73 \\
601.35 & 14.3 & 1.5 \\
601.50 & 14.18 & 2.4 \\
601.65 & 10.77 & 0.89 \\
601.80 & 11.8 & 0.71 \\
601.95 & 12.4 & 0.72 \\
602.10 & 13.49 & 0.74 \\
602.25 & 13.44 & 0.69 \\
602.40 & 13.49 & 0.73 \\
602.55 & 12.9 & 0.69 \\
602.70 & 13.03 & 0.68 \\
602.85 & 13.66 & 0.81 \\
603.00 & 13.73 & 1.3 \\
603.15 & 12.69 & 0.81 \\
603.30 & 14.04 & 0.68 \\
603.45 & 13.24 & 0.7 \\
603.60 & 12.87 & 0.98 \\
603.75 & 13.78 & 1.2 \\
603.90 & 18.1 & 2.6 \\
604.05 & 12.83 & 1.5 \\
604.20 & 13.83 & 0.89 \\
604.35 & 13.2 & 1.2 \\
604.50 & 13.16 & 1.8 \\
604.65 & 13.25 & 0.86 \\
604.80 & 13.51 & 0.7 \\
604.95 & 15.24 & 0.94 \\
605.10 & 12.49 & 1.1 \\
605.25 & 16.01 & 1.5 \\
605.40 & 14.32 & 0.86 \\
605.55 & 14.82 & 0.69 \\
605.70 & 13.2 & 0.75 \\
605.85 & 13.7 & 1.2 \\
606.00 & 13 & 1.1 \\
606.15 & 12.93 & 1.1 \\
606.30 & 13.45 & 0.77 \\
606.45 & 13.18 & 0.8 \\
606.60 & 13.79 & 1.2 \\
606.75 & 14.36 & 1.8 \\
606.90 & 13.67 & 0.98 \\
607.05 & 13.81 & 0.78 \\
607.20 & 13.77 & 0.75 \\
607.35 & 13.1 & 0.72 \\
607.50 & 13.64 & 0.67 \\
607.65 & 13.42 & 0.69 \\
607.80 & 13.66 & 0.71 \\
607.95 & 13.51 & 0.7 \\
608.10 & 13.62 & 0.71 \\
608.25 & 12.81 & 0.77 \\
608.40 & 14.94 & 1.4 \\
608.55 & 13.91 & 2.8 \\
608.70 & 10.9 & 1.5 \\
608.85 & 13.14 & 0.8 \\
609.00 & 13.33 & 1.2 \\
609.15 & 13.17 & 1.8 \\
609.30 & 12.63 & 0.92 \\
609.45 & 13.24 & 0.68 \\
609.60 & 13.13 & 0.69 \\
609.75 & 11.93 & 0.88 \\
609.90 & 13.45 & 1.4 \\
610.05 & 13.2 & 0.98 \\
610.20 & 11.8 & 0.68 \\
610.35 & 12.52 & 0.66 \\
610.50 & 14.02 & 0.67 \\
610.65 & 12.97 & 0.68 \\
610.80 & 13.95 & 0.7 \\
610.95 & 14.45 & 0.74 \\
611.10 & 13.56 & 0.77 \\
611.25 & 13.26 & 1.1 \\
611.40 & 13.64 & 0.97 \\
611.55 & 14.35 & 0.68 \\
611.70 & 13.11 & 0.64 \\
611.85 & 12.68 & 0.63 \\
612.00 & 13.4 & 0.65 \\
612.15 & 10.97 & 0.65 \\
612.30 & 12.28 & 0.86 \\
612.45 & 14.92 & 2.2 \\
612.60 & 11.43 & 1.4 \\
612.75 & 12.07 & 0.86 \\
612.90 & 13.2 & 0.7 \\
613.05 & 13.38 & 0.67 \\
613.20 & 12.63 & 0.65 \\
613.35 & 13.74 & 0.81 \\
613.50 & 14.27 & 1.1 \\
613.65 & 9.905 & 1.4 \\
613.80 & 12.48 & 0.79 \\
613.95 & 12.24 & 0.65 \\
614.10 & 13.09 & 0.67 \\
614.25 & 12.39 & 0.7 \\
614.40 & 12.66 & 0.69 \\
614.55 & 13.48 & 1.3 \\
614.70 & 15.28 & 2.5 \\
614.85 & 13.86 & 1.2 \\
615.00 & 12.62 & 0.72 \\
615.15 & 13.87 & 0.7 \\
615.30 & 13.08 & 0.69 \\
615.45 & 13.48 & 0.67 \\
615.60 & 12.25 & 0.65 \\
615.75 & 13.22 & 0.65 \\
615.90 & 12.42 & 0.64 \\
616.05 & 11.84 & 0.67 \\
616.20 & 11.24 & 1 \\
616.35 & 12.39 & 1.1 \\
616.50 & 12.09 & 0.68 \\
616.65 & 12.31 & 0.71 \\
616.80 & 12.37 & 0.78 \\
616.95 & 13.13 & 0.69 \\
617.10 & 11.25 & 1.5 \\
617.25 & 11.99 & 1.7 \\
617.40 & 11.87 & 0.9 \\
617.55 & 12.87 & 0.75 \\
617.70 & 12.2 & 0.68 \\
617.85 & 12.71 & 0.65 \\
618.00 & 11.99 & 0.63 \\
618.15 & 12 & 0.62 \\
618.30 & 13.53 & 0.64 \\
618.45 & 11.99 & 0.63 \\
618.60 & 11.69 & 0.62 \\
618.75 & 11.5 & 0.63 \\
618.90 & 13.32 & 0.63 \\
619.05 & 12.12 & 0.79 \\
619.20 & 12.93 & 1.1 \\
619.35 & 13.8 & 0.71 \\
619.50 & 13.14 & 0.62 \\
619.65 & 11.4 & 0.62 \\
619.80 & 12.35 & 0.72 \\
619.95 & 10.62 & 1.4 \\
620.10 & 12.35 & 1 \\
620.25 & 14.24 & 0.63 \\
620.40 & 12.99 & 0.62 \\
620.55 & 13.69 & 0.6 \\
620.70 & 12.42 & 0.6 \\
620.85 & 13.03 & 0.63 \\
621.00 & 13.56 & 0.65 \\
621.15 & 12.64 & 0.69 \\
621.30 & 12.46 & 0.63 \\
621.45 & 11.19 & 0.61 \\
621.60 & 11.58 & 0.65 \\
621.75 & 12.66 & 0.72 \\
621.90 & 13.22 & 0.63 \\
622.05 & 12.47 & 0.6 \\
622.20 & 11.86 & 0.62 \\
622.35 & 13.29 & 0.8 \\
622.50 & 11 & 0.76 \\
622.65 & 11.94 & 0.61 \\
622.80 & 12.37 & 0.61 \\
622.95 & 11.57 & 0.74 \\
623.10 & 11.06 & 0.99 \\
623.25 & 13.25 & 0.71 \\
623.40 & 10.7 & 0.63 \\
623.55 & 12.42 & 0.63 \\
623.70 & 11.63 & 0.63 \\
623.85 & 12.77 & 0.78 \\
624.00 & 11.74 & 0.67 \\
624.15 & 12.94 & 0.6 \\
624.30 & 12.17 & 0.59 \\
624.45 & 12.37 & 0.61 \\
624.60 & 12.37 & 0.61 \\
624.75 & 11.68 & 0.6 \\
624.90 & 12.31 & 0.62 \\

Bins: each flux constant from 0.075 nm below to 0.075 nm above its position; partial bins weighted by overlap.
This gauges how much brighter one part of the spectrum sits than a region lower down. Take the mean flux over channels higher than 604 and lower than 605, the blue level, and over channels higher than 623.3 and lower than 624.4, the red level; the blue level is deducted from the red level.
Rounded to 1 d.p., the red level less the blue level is -1.5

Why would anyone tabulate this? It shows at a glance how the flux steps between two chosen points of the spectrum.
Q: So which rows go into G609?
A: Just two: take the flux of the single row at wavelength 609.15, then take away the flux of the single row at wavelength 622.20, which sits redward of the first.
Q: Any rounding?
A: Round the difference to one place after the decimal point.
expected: 1.3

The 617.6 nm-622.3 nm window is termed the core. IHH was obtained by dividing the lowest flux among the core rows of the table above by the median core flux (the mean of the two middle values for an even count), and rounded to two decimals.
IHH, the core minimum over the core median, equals 0.85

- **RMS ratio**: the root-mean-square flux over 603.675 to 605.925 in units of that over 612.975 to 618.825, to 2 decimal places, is 1.12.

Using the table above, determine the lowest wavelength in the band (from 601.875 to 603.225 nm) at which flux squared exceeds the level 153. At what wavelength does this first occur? 601.95 nm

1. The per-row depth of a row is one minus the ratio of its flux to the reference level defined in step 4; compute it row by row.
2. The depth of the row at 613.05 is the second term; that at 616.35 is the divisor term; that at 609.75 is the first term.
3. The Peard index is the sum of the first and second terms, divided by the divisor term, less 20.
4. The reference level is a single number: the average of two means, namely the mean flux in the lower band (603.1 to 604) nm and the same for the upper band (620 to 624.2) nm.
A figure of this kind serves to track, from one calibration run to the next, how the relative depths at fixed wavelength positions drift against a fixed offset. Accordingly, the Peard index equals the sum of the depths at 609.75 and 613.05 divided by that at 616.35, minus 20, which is -19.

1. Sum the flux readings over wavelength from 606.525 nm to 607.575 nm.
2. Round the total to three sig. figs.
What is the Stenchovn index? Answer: 96.1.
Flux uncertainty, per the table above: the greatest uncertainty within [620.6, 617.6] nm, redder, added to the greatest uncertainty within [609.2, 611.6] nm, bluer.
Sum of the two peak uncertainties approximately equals 2.8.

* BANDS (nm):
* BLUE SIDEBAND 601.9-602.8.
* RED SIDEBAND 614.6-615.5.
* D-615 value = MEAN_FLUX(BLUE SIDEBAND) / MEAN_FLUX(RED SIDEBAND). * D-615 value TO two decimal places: 0.96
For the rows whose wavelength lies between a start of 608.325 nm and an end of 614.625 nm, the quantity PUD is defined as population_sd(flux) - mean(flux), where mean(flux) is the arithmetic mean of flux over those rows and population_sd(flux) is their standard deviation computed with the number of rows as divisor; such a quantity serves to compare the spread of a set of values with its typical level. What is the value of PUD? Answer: -12.0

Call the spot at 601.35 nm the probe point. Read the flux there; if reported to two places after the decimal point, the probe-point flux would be 14.30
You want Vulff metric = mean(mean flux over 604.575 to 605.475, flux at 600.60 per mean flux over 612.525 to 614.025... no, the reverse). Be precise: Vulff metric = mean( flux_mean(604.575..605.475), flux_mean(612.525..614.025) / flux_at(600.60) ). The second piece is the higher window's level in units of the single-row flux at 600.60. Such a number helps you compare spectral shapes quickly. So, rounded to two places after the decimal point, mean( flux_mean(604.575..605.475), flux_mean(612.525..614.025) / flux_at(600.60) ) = 7.61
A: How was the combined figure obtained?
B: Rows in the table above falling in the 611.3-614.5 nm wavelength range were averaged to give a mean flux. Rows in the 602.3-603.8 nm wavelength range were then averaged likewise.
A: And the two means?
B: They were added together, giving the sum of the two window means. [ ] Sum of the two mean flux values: 26.1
